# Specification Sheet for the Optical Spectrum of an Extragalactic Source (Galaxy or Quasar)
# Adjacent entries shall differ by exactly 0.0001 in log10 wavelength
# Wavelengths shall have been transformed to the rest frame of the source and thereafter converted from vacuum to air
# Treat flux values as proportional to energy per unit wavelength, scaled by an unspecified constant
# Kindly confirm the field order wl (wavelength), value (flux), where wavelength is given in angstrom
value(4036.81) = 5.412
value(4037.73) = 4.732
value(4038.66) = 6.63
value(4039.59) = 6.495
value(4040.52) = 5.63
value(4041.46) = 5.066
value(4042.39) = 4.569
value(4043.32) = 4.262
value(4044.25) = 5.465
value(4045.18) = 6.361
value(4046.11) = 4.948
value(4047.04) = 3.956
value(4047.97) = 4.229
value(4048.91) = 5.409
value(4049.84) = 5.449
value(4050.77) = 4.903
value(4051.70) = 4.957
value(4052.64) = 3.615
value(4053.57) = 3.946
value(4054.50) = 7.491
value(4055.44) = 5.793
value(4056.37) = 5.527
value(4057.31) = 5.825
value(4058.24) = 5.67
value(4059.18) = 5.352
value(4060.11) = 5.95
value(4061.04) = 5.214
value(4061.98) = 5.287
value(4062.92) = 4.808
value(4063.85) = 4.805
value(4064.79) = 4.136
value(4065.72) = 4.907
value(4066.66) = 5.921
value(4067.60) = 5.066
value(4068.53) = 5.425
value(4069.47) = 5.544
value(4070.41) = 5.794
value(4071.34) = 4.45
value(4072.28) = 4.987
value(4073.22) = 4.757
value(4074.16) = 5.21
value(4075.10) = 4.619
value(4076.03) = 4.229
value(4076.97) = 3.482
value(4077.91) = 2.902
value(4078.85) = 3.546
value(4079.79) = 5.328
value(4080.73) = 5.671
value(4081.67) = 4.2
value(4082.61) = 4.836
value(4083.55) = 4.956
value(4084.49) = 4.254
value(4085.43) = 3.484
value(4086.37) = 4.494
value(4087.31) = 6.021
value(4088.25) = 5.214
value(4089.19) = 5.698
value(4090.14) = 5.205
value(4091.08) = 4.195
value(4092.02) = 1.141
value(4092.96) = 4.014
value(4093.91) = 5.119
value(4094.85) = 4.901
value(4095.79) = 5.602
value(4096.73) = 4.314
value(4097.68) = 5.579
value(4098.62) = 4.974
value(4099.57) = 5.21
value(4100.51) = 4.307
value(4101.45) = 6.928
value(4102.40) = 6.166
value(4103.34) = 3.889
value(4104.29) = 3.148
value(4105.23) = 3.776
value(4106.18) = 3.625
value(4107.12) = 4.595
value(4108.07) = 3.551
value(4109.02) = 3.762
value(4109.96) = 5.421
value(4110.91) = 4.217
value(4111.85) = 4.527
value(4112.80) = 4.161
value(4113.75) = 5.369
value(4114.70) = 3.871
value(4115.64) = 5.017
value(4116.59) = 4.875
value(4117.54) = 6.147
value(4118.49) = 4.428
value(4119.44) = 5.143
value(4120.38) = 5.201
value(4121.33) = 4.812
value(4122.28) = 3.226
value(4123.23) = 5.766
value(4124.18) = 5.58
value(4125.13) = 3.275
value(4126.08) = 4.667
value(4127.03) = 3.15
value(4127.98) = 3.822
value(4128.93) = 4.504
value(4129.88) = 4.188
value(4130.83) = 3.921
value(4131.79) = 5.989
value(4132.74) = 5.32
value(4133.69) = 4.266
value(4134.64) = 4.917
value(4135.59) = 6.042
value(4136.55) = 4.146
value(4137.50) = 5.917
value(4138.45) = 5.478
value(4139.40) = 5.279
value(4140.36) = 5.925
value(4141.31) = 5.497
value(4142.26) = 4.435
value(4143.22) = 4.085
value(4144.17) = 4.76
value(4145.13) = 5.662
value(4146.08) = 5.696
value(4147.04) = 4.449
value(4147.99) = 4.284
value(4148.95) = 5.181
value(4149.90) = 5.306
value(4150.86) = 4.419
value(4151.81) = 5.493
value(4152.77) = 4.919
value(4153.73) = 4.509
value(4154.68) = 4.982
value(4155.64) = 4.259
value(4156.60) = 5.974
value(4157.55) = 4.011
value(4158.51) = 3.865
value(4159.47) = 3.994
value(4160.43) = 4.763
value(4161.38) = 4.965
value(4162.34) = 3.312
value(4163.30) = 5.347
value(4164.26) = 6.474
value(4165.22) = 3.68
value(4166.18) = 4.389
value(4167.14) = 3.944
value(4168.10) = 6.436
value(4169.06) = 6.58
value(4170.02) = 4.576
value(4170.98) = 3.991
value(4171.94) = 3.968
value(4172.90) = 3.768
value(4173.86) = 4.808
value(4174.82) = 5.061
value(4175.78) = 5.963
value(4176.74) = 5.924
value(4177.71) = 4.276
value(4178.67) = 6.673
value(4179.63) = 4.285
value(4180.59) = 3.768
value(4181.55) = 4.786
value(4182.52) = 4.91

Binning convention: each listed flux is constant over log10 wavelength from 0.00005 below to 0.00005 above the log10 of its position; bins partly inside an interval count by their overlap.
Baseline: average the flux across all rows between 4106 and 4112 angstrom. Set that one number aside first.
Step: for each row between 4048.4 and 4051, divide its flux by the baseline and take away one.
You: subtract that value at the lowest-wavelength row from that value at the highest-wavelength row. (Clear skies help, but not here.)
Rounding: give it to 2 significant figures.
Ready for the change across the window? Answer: -0.12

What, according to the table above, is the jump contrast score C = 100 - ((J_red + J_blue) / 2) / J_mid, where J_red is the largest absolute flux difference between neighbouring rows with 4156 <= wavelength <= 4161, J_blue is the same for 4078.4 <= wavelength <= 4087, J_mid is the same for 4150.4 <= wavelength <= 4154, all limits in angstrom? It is 98.26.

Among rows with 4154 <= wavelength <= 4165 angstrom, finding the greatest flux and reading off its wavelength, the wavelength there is 4164.26 angstrom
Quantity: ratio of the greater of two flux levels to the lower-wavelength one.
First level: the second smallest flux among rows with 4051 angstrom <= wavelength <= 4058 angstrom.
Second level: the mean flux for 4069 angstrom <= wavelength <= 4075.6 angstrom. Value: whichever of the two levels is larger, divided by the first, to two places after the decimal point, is 1.28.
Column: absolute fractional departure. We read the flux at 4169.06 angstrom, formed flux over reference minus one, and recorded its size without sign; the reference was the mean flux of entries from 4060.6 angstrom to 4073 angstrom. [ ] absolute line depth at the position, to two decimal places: 0.29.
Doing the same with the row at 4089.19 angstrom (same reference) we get 0.12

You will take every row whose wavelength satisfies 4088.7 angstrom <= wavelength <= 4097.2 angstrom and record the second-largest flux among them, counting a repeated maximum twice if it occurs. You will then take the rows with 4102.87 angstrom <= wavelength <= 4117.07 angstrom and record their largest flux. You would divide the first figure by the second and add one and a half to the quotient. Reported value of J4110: 2.53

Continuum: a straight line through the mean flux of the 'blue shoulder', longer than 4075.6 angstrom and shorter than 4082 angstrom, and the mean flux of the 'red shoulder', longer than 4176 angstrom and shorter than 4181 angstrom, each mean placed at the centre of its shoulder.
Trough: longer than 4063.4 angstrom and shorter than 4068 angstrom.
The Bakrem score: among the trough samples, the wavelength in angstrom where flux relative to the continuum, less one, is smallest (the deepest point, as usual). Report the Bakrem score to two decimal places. 4064.79 angstrom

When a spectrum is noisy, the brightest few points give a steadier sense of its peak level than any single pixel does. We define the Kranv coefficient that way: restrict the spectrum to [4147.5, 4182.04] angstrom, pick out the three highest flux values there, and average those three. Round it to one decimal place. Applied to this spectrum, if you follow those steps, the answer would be 6.6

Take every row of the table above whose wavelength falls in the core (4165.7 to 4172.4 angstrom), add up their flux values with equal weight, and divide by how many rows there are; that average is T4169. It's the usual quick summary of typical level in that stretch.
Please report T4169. 4.8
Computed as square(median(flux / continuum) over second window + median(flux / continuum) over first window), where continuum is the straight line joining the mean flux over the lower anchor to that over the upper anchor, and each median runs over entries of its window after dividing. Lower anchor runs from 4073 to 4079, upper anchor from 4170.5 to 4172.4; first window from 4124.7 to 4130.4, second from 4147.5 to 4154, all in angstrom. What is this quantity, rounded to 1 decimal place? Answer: 4.9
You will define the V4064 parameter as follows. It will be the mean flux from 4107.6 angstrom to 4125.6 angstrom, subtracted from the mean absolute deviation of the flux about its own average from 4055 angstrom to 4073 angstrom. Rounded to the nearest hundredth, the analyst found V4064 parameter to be -4.24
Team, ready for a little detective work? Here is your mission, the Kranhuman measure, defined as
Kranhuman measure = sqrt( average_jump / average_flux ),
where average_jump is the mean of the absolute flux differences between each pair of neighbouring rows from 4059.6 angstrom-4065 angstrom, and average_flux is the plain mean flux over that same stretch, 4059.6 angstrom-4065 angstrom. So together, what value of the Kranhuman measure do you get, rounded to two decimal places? 0.28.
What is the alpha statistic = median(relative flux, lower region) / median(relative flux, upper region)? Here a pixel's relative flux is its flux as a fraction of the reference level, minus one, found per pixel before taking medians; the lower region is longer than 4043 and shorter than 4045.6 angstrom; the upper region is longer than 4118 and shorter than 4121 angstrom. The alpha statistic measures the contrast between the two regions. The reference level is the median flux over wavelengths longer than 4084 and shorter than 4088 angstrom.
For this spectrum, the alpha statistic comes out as 1.4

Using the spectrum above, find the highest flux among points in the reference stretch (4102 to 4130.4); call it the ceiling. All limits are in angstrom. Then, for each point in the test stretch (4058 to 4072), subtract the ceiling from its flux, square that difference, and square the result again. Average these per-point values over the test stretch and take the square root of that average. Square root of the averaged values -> 1.6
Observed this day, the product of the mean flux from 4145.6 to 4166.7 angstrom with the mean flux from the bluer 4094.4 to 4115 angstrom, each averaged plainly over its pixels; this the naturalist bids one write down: 22.0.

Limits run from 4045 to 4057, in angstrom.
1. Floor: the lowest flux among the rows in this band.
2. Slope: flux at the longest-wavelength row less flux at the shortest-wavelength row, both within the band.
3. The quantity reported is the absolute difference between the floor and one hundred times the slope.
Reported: 87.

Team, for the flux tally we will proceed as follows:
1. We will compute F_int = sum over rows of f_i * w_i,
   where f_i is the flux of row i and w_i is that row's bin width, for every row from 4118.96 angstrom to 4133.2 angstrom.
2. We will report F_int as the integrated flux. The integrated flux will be 65.1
